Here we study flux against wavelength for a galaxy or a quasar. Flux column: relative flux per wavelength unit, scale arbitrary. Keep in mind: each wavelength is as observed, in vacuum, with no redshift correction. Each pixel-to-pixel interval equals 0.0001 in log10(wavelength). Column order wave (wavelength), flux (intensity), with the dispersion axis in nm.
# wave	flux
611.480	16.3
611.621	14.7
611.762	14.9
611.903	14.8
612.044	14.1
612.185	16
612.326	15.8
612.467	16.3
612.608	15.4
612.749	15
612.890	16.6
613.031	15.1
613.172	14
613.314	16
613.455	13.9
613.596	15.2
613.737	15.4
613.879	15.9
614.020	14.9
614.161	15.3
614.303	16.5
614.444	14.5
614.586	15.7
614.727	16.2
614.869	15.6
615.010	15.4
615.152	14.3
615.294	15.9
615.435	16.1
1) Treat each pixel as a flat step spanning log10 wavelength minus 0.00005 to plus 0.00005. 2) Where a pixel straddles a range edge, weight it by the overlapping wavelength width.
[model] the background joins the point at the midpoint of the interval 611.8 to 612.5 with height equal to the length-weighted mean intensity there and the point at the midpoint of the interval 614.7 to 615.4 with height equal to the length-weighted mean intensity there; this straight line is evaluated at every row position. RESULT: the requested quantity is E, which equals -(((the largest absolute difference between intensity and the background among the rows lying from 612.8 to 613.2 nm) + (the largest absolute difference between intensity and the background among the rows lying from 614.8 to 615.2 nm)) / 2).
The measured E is -1.3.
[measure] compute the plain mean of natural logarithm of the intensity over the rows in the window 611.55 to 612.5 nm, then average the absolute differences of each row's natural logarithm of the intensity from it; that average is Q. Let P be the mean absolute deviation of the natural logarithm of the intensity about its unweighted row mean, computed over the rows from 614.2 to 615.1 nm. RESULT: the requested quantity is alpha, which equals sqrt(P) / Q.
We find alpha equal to 3.91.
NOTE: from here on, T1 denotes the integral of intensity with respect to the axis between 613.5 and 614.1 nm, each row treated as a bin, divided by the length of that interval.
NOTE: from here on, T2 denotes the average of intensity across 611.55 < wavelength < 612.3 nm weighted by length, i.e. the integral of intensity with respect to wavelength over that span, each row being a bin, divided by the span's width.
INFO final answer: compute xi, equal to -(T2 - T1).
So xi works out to 0.4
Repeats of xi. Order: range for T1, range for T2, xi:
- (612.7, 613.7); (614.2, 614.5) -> -0.4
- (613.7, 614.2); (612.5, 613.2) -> 0.0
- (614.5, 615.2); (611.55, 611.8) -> 0.7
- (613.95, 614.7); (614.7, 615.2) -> 0.1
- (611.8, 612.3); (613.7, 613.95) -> -0.6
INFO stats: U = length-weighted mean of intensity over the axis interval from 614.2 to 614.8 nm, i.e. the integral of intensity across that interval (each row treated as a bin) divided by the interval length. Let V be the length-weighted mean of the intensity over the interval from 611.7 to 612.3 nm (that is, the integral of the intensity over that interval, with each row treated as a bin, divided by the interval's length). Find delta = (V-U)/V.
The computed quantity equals -0.045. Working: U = 15.7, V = 15.0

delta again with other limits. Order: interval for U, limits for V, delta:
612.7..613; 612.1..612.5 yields 0.010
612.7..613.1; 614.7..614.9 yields 0.016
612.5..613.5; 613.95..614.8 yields 0.019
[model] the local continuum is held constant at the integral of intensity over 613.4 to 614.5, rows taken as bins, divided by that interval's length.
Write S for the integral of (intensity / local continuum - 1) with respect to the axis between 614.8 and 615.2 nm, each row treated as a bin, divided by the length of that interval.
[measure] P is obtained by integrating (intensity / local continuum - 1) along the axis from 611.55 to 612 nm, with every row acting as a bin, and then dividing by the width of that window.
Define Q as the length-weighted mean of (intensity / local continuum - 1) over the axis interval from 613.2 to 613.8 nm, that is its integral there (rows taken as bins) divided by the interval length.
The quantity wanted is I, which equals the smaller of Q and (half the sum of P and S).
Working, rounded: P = -0.031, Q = -0.013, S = -0.01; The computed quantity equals -0.019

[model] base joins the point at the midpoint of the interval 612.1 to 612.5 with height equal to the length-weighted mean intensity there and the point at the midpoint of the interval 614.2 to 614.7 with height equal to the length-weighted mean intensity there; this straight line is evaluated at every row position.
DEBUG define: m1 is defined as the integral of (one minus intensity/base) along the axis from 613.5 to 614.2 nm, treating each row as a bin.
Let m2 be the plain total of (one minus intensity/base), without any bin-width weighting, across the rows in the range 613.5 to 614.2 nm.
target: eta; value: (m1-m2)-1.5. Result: -1.59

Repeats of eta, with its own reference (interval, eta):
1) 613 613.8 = -1.77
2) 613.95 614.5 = -1.57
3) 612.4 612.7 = -1.50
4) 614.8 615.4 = -1.55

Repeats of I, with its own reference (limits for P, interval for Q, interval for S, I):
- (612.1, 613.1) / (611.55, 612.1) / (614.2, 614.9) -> -0.039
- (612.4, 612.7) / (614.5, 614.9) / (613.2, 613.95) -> 0.017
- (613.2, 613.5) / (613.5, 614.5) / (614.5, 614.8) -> 0.008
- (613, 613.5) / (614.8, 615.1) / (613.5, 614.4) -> -0.008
